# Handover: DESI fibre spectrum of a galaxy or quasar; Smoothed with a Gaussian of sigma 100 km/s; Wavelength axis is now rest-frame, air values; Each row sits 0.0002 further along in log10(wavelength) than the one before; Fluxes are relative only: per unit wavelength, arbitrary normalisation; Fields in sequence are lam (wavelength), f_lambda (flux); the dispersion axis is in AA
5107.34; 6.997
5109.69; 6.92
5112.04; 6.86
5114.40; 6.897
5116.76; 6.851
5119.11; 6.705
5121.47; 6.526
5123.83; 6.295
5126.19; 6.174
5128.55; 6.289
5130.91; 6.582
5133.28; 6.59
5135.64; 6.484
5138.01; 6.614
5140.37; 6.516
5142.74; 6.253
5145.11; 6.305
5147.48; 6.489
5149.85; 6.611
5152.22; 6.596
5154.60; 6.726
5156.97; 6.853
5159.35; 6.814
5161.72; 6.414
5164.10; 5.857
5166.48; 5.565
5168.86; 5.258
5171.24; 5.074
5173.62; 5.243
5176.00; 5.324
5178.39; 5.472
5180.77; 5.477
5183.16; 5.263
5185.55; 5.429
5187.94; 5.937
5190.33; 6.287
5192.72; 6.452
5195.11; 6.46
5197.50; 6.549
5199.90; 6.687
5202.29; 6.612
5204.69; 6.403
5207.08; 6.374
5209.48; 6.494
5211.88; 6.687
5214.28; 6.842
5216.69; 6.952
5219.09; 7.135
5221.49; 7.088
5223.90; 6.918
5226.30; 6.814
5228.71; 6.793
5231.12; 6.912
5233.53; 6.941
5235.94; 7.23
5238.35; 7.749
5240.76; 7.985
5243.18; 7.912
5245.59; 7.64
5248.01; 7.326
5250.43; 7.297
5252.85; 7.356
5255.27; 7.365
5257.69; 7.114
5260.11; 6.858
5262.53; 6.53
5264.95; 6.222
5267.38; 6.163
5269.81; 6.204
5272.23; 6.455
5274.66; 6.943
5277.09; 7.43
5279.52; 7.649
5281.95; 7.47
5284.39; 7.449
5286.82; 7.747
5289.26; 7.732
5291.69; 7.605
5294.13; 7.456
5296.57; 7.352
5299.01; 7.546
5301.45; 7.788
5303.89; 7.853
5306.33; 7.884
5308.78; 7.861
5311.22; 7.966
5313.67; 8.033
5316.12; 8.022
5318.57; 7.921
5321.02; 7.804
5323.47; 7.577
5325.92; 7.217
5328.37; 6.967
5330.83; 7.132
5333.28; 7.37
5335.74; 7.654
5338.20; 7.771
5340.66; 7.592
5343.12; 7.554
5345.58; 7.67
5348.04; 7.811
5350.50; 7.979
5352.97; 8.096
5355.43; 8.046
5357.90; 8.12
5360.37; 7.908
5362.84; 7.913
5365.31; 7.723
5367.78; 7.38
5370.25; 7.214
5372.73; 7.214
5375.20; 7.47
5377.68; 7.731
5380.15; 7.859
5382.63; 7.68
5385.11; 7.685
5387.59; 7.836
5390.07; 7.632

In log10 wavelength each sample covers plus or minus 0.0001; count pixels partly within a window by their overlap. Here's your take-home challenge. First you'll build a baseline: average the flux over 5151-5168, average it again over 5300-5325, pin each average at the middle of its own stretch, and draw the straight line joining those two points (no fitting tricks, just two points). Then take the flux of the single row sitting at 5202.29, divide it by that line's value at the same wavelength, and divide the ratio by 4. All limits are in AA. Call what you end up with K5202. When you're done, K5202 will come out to 0.243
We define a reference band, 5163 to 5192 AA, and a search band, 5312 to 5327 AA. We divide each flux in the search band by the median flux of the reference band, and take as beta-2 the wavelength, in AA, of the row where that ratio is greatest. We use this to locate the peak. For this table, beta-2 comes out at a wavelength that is 5313.67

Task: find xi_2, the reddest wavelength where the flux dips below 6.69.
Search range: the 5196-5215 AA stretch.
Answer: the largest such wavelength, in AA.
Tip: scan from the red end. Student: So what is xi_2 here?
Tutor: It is 5211.88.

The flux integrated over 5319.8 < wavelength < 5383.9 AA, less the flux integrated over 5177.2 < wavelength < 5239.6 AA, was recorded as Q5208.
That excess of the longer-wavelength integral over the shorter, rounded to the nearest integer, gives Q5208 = 81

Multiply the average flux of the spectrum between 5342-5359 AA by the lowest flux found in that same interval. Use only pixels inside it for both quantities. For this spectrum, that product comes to 60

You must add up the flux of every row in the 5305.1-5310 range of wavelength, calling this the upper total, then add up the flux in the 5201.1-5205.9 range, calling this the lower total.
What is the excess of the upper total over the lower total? 2.7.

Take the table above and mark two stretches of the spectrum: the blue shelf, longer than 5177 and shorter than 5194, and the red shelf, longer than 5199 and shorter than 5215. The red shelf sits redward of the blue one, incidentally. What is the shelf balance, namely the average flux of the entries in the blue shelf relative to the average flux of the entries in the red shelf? 0.87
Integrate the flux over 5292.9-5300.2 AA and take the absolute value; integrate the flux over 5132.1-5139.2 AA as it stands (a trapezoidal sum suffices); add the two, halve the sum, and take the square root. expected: 7.11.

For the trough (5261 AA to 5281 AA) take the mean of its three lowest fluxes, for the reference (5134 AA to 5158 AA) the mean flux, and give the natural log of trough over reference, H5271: -0.055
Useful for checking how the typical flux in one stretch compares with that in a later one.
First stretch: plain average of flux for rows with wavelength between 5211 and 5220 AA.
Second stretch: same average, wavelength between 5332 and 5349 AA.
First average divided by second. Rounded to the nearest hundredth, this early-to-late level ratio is 0.90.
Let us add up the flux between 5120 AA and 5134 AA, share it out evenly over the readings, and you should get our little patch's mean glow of 6.4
